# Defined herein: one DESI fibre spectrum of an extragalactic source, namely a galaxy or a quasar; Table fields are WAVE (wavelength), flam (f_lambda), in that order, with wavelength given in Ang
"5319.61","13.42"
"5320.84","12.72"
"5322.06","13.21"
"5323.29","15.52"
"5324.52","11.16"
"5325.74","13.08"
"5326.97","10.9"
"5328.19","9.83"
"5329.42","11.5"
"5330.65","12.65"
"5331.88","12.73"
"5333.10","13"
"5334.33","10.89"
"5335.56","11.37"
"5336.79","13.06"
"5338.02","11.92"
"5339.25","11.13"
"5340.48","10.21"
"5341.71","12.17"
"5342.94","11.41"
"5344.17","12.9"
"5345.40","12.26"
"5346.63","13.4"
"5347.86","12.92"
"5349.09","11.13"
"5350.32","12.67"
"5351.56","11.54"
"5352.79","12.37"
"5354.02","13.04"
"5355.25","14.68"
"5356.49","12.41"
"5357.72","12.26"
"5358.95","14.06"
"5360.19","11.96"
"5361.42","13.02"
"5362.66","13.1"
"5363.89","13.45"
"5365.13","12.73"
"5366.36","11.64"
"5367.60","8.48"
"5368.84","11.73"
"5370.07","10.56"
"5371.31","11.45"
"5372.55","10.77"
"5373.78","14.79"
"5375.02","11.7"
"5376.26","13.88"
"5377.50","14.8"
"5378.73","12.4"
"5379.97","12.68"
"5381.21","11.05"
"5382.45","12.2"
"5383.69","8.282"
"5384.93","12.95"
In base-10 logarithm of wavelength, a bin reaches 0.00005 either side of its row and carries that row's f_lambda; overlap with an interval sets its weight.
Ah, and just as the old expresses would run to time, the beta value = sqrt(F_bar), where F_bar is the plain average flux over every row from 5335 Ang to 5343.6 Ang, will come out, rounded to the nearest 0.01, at 3.41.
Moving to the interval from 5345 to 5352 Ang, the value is 3.51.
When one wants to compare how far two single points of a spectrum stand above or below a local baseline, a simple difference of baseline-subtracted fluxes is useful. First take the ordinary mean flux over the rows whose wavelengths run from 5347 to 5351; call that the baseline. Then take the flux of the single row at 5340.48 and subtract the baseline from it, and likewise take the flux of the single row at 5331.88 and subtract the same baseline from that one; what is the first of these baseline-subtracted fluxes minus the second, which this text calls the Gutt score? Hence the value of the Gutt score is -2.5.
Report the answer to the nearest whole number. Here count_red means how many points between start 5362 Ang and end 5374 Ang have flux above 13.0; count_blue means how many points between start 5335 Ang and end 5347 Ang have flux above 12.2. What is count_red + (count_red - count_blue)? 2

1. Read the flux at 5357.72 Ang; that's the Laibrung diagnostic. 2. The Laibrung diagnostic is 12.26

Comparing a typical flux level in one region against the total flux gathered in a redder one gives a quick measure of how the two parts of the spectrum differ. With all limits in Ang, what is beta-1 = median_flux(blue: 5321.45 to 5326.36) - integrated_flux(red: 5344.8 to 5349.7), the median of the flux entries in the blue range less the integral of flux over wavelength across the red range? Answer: -48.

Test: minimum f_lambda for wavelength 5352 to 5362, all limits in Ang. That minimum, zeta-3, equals 11.96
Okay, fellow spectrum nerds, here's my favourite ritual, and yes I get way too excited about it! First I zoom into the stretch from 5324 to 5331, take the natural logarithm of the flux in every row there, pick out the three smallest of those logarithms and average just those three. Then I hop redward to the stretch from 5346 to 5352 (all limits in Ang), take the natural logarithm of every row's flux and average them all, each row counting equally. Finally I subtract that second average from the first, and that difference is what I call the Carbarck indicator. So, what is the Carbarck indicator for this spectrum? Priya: -0.148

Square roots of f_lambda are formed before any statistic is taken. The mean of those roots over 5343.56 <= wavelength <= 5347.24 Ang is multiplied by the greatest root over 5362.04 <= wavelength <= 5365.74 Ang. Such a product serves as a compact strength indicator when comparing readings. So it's 13.15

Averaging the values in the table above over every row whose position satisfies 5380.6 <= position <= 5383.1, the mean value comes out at 11.6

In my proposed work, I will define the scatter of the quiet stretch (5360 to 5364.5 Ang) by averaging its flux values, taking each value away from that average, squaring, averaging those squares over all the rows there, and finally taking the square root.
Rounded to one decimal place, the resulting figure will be 0.6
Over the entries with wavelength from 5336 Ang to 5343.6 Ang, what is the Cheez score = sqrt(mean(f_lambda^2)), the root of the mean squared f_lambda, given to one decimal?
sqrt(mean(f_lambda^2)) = 11.7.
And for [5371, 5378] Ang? 13.0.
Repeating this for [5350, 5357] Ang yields 12.8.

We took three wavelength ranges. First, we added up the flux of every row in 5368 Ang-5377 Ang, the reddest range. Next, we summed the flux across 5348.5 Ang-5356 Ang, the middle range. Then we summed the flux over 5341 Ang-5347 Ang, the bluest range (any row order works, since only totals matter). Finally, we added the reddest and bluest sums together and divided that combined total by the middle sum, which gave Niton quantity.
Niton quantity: 1.9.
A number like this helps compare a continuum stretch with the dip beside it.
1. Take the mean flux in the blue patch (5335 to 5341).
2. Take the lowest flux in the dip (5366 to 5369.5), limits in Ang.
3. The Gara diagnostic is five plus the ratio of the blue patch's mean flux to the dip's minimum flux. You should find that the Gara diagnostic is 6.36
